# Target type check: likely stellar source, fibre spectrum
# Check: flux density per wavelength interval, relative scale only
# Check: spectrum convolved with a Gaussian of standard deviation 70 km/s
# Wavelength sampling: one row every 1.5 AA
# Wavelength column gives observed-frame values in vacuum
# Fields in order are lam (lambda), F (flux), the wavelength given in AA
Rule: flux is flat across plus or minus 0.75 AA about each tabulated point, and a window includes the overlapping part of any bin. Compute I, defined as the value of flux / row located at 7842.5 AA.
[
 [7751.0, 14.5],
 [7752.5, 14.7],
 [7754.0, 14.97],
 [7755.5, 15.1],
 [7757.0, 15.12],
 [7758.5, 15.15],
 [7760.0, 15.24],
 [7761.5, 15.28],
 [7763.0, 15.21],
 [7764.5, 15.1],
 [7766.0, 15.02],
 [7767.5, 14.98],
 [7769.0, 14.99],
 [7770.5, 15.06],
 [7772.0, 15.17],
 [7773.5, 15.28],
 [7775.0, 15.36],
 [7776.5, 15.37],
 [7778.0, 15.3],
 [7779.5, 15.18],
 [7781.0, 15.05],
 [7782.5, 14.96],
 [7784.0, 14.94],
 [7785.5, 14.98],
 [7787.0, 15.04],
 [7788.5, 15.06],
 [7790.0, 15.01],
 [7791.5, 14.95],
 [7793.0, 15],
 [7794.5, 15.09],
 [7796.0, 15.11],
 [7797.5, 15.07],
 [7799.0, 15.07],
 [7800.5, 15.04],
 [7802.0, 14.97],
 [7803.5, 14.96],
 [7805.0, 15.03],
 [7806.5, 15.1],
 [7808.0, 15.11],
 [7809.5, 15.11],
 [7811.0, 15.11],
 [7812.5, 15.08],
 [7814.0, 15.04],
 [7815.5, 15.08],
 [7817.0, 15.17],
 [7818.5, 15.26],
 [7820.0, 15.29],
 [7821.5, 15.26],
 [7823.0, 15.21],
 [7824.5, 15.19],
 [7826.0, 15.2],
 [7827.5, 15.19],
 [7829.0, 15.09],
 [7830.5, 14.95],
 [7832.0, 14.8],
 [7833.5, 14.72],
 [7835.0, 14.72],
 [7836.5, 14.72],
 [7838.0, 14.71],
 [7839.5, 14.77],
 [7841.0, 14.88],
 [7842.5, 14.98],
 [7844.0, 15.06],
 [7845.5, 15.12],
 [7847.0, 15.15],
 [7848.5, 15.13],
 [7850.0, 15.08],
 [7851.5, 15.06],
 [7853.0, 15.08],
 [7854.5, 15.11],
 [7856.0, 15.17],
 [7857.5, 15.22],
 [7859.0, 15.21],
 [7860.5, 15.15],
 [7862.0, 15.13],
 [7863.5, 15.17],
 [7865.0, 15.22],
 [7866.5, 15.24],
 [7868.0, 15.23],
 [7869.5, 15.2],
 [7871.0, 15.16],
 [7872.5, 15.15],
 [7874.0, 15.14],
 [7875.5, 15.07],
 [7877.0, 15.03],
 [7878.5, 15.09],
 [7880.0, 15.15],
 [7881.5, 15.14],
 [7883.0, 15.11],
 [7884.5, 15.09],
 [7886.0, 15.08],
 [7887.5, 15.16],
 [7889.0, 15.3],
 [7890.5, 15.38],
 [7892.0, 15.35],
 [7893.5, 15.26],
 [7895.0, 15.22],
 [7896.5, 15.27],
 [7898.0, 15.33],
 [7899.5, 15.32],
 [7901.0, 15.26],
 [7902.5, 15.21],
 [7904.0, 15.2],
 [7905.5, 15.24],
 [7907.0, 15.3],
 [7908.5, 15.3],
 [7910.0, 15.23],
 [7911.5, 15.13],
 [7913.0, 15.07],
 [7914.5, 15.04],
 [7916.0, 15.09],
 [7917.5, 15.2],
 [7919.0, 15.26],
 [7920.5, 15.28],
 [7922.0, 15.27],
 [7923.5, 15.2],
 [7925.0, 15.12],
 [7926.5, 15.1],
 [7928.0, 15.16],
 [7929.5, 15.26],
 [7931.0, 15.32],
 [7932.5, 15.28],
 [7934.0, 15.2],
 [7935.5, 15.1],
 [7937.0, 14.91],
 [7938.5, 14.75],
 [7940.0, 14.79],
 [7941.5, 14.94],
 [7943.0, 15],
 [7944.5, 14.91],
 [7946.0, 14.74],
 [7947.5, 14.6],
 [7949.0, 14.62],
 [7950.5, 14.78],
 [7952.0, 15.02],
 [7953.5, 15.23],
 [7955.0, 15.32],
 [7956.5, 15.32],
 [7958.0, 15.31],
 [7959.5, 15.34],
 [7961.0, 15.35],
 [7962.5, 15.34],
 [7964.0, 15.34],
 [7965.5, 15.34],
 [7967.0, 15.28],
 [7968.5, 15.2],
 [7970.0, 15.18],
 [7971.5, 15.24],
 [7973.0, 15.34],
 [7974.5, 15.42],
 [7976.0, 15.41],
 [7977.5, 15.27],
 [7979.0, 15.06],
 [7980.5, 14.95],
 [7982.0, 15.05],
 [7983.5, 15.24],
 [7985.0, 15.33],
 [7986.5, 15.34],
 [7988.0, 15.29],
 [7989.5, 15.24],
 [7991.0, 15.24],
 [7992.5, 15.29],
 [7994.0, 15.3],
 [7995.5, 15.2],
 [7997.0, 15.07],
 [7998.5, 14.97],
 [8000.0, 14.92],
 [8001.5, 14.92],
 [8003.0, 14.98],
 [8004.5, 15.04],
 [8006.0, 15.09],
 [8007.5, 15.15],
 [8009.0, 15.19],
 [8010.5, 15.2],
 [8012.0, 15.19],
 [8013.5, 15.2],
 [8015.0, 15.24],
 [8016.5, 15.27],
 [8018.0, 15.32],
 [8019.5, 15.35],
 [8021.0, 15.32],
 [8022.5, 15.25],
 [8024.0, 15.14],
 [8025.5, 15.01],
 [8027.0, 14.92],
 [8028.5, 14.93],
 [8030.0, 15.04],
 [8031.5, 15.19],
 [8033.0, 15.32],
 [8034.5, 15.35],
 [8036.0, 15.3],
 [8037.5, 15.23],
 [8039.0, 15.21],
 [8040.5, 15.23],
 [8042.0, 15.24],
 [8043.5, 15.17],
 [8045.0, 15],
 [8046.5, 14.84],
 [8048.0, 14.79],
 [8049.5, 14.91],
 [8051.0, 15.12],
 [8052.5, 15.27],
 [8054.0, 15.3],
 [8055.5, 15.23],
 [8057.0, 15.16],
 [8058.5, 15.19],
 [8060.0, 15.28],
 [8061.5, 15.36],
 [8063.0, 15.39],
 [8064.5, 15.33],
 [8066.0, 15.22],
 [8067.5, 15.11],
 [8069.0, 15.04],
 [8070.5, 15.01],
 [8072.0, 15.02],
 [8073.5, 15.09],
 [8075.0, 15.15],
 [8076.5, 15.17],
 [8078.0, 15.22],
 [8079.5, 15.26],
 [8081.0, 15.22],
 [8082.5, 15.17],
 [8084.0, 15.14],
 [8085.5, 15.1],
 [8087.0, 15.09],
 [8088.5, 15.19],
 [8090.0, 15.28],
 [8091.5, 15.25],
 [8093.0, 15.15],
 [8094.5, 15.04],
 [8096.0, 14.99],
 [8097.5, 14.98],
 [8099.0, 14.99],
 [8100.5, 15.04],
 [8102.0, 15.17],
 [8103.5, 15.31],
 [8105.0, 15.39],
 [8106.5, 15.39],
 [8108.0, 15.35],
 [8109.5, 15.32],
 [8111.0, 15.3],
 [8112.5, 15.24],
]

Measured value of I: 14.98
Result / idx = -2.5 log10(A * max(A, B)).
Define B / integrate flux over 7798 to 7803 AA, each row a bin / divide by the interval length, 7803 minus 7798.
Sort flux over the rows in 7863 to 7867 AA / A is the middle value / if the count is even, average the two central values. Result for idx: -5.91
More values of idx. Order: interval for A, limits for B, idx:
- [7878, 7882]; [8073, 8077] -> -5.90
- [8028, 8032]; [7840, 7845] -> -5.89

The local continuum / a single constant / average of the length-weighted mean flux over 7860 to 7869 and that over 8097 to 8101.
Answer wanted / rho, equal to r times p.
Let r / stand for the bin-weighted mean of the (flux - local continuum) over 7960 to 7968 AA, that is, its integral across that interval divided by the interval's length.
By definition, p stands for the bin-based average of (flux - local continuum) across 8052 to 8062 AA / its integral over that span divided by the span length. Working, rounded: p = 0.16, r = 0.23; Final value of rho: 0.0357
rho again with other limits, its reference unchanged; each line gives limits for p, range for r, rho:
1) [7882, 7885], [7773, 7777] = 0.0017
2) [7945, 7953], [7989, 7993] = -0.0516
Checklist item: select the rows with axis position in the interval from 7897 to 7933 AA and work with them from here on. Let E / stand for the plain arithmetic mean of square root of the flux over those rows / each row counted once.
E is 3.90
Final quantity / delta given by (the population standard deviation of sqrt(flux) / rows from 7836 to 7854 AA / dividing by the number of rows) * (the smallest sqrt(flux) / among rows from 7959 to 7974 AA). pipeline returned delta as 0.08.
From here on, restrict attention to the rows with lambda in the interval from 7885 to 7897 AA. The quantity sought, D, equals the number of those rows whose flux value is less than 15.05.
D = 0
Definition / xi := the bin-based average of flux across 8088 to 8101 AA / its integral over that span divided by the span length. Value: 15.10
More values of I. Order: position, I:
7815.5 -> 15.08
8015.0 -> 15.24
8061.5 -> 15.36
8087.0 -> 15.09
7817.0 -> 15.17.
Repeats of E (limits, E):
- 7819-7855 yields 3.88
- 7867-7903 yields 3.90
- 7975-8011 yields 3.89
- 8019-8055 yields 3.89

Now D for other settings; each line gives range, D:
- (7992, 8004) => 4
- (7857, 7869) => 0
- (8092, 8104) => 5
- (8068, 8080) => 3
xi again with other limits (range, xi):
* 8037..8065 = 15.17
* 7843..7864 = 15.13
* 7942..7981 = 15.15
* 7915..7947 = 15.09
